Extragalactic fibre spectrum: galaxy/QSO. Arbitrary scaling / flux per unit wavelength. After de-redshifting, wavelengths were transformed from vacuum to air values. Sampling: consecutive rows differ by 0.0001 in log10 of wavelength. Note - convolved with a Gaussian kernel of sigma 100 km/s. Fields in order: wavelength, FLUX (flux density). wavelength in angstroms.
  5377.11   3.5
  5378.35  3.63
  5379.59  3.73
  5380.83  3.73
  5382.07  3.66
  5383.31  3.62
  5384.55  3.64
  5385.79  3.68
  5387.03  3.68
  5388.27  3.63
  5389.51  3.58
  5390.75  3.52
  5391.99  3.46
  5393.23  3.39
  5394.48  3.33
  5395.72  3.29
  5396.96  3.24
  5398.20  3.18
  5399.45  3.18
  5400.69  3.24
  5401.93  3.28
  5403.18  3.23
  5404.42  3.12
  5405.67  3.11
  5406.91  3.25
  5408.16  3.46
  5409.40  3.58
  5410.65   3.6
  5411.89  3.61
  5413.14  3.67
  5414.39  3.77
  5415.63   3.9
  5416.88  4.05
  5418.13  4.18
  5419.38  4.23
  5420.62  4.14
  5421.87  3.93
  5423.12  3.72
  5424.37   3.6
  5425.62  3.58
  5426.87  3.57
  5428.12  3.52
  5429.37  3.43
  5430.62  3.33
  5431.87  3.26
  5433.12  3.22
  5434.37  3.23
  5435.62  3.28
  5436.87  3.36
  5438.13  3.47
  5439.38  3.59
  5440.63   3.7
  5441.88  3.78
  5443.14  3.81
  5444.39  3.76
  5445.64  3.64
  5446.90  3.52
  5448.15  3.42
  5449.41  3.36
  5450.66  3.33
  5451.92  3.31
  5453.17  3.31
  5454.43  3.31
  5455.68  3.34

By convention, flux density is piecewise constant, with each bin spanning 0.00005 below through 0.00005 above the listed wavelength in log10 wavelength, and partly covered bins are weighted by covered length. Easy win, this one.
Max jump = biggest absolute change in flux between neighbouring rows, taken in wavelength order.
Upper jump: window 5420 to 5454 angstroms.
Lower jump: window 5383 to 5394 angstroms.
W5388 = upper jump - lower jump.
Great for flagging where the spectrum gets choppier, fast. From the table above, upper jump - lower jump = 0.14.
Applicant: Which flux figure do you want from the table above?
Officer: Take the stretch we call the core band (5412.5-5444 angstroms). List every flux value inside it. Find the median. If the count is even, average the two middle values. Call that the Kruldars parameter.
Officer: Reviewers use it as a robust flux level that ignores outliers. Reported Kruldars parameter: 3.60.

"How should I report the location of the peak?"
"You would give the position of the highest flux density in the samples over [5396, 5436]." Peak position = 5419.38 angstroms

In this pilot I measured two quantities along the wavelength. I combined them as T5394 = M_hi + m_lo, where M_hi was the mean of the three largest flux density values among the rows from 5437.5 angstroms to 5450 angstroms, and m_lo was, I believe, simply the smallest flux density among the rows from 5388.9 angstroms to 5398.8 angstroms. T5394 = 7.0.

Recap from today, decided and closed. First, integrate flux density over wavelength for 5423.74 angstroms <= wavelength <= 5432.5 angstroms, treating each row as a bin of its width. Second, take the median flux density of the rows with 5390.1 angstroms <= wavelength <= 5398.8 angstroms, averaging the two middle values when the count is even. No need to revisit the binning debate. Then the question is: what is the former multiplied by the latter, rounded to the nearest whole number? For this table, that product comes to 101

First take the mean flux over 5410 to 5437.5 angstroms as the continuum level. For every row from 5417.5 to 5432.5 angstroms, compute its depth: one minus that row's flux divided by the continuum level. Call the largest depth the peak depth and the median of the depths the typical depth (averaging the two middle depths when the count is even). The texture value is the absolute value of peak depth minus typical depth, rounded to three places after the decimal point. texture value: 0.091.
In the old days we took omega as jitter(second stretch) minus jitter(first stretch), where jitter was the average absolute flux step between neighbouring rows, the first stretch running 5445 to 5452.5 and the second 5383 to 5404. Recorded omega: -0.022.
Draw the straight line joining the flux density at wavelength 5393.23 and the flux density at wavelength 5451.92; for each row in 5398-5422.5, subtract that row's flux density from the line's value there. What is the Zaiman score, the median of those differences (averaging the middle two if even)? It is -0.22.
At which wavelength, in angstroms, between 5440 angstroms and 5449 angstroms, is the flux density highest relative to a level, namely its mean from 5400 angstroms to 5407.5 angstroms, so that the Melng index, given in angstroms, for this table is 5443.14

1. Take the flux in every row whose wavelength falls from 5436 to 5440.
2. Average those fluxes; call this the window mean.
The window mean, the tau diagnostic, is 3.5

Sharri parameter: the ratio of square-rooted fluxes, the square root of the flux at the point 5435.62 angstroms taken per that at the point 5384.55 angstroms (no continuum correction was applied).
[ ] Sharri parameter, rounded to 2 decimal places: 0.95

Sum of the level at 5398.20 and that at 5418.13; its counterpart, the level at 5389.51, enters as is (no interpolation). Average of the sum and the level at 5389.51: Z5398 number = 5.47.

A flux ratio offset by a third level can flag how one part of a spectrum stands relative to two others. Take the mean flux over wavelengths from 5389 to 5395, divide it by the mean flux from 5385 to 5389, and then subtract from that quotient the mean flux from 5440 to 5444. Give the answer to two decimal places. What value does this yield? -2.82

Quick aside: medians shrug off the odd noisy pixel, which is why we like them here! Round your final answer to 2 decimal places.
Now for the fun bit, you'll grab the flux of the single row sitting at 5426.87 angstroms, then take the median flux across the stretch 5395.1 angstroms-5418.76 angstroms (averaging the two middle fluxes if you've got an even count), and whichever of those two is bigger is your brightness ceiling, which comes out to 3.57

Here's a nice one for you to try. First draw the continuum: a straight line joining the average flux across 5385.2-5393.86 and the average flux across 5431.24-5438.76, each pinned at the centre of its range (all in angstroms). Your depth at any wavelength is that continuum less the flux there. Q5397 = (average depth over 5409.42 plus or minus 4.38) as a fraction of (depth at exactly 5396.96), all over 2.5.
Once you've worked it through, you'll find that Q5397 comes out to 0.0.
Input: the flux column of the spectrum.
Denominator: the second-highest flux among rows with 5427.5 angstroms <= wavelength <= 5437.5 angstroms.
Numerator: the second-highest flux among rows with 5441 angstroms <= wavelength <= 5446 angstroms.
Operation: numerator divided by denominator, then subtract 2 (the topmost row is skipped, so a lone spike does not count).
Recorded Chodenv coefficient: -0.90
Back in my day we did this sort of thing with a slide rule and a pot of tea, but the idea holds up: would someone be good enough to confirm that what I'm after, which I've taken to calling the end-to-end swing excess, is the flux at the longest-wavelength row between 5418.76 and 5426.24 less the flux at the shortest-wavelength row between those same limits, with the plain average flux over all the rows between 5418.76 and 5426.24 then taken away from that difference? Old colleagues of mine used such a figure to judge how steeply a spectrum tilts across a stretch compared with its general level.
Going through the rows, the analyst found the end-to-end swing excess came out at -4.5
